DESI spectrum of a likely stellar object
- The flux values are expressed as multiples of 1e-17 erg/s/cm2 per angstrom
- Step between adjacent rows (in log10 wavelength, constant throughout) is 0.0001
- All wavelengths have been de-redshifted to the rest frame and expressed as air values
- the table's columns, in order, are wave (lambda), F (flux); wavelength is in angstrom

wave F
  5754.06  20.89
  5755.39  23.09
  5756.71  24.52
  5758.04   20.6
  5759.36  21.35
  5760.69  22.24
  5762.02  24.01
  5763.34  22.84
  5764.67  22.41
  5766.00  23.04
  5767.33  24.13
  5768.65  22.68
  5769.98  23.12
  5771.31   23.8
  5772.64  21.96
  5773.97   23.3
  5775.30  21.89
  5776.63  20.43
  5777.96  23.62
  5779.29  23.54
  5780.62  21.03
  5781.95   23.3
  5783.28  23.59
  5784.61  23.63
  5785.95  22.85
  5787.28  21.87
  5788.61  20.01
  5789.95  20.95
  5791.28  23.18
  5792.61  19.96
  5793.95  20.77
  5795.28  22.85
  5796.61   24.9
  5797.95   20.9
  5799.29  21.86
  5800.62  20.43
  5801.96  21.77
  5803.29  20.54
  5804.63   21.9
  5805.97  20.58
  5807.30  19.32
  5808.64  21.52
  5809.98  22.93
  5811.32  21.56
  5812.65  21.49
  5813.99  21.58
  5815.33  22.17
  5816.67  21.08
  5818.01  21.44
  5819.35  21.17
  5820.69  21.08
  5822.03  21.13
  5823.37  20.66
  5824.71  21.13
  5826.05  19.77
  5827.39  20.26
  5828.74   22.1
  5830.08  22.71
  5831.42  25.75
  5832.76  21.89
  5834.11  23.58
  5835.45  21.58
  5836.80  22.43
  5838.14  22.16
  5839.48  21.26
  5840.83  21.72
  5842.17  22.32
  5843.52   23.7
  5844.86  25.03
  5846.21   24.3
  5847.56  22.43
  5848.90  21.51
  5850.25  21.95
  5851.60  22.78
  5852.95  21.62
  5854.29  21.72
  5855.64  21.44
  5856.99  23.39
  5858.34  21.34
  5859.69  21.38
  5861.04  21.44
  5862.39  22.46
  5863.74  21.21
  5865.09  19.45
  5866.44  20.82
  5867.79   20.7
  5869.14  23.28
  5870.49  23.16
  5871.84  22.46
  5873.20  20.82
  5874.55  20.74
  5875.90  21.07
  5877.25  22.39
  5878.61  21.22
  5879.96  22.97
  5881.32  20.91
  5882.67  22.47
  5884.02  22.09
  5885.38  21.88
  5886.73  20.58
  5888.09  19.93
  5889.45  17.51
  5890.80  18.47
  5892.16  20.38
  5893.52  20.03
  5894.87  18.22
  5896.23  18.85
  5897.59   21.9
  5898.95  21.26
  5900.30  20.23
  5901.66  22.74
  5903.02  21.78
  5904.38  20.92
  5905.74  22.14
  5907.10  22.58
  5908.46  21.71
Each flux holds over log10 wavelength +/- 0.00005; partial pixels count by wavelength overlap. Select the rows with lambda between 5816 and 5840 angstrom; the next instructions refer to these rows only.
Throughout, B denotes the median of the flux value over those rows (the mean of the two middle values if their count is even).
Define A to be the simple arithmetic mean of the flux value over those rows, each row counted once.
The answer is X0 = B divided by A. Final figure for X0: 0.98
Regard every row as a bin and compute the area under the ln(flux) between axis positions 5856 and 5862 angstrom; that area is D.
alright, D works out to 18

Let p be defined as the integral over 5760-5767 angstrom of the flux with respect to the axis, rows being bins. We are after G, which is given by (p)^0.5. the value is 12.7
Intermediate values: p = 160.6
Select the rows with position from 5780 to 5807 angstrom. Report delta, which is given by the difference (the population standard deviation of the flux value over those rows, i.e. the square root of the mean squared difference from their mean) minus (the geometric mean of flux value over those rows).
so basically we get -20.4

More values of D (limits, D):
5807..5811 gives 12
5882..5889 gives 21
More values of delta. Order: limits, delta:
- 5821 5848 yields -20.7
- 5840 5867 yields -20.8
